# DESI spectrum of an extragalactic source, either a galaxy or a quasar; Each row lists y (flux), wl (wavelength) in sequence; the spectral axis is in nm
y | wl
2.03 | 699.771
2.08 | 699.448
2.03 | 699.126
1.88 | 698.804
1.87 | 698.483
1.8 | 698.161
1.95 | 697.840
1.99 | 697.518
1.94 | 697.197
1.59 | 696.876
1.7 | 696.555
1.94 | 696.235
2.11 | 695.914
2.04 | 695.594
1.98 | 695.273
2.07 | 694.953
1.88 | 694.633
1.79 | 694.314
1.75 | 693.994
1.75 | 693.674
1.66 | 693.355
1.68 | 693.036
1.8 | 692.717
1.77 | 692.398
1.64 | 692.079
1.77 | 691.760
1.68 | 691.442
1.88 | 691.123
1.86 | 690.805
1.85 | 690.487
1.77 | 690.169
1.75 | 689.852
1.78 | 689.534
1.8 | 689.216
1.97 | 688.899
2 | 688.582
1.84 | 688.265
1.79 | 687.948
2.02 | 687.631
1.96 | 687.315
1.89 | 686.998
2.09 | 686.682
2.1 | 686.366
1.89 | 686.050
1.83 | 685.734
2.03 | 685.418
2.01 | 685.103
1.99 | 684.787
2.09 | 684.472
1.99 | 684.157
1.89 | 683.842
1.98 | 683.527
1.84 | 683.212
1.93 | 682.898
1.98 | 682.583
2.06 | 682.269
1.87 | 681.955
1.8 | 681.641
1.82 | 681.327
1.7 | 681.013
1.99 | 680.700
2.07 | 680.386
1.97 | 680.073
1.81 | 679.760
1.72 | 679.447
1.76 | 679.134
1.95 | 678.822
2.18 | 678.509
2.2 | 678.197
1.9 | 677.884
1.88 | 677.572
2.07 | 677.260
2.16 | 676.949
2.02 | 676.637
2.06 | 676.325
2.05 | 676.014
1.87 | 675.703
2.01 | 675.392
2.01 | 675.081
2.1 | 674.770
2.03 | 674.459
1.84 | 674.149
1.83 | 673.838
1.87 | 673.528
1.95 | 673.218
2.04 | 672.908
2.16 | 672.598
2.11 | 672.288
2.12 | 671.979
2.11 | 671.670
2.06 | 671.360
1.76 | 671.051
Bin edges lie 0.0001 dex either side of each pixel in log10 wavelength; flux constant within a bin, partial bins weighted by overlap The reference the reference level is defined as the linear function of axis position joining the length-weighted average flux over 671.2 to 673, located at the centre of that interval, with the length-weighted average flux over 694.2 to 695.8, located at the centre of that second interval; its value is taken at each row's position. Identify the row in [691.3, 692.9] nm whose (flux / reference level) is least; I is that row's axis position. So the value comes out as 692.079 nm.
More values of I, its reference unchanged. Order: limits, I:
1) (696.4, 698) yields 696.876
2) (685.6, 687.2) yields 685.734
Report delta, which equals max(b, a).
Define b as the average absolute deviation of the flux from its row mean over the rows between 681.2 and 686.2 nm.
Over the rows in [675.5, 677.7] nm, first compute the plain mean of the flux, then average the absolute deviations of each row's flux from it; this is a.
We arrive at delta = 0.08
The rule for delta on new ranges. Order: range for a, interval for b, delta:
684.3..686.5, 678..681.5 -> 0.15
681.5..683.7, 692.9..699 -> 0.12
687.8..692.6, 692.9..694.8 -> 0.07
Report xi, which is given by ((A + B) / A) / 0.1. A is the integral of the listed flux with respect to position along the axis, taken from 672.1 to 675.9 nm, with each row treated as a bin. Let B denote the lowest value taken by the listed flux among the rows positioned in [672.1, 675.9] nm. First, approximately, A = 7.6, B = 1.83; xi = 12.4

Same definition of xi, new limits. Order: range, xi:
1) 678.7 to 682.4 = 12.5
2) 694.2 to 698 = 12.2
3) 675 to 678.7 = 12.5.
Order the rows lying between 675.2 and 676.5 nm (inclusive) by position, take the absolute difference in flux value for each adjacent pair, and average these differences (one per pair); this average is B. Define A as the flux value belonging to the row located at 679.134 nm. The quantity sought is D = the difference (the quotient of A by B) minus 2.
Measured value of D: 14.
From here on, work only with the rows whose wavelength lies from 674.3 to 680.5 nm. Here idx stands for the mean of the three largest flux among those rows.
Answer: 2.18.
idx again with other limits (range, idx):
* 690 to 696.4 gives 2.07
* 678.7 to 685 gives 2.07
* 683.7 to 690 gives 2.09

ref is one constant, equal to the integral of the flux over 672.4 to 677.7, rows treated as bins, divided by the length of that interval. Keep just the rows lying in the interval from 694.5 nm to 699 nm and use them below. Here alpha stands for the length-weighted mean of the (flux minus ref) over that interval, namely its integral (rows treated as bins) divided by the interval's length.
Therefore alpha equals -0.09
